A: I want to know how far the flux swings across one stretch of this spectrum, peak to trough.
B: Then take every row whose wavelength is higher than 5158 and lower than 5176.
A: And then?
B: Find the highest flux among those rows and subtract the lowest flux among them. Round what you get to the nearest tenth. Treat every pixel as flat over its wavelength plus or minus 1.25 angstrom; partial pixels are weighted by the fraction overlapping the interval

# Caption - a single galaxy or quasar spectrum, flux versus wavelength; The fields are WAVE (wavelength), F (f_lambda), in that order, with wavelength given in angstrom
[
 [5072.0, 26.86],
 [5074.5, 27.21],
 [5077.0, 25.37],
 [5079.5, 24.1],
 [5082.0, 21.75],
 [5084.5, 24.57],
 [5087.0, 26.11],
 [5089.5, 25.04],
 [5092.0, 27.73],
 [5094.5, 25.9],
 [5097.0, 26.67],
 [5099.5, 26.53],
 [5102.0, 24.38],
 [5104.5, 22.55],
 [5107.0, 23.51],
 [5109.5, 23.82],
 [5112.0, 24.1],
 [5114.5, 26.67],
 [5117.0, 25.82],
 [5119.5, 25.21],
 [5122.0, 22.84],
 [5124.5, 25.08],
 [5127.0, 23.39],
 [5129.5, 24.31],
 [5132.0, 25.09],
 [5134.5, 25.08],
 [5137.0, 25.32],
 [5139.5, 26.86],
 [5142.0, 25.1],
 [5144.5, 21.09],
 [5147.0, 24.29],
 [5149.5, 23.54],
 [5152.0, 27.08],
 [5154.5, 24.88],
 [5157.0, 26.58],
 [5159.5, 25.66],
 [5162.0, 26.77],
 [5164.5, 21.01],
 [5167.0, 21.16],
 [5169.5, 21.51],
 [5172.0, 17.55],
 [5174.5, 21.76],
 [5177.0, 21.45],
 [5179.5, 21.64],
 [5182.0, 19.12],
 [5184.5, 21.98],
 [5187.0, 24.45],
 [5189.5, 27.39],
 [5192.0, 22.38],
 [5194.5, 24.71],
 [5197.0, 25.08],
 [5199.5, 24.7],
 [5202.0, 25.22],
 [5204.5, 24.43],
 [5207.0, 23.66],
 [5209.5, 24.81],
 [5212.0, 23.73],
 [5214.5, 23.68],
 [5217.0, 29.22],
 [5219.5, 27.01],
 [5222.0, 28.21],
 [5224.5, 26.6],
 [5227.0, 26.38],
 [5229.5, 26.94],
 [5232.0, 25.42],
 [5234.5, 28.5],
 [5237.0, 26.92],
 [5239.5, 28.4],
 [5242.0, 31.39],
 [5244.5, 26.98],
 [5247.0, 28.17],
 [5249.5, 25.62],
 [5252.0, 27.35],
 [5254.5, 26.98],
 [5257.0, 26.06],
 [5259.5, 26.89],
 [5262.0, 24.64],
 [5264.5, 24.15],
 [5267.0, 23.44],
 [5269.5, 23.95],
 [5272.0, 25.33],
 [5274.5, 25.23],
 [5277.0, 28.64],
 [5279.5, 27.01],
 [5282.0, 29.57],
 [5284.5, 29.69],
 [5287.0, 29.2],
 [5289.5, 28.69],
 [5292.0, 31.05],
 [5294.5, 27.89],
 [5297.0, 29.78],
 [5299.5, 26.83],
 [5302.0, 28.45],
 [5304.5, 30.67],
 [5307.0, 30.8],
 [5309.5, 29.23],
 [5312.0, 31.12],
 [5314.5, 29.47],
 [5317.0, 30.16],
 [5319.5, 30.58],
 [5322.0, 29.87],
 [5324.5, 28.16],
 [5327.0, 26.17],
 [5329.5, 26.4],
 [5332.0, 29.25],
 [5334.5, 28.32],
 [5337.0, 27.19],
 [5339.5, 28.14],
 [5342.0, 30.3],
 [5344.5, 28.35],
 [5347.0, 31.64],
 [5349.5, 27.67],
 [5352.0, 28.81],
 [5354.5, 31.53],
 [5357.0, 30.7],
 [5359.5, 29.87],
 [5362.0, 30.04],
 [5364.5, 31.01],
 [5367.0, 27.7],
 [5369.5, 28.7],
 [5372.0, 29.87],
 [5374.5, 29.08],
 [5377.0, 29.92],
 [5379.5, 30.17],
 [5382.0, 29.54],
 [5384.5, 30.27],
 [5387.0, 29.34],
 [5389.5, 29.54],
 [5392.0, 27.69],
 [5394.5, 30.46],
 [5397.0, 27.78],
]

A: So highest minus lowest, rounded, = 9.2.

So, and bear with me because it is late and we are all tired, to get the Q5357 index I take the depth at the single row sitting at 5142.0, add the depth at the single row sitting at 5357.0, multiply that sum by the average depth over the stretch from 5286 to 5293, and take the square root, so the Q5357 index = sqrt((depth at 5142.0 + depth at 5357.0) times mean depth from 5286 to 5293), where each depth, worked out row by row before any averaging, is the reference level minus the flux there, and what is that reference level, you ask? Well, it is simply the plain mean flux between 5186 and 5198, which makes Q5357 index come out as 5.5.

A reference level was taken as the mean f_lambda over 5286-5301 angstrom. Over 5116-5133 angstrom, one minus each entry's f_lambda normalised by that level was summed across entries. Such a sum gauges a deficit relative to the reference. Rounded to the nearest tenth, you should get 1.1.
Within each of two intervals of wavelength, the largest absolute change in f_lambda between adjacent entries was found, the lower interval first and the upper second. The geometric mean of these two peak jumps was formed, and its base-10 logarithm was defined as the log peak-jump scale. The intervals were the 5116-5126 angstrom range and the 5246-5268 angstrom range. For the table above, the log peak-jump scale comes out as 0.39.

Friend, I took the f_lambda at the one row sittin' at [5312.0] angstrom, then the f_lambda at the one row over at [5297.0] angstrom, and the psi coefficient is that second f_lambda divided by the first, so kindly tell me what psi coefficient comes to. 0.96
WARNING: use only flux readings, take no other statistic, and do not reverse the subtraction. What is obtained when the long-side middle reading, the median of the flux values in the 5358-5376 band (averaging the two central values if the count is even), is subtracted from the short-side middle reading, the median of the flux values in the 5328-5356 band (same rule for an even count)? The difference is -1.5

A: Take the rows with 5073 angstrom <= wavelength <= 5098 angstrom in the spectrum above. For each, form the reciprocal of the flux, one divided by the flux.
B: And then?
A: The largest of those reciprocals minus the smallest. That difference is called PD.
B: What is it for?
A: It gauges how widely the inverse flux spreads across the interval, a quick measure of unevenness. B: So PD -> 0.010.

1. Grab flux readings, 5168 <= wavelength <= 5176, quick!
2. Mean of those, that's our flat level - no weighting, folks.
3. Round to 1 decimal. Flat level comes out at 20.3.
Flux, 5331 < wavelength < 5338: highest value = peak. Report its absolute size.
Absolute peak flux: 29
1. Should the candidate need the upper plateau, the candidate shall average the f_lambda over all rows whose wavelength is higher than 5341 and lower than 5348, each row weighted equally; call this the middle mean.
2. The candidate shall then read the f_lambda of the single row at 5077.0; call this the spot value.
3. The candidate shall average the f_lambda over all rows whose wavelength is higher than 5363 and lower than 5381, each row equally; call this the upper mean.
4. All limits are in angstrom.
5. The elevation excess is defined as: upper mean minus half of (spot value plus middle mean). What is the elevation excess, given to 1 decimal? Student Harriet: 1.8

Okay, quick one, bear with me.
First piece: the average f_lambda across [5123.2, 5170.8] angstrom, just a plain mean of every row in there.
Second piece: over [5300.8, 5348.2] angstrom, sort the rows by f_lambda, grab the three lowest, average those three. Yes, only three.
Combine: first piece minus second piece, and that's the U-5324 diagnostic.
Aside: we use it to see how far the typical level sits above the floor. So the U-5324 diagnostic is -2.2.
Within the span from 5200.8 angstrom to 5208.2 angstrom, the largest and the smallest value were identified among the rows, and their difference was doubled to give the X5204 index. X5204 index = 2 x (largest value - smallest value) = 3.1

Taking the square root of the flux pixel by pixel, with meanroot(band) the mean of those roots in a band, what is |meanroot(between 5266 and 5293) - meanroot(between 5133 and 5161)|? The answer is 0.23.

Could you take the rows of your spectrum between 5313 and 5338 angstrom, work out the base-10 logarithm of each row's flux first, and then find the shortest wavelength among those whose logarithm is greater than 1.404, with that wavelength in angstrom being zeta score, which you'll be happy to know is 5314.5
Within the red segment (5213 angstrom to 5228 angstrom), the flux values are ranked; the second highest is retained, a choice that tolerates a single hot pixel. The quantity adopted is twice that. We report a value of 56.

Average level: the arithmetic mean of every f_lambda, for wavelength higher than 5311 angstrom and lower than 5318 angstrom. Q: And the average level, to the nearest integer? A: 30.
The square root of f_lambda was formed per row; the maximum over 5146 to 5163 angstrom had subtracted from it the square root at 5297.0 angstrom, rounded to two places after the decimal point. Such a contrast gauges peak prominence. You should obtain -0.25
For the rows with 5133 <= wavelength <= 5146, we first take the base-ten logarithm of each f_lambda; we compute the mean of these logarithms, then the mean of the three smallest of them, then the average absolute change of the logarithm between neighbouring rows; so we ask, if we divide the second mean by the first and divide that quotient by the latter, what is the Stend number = 29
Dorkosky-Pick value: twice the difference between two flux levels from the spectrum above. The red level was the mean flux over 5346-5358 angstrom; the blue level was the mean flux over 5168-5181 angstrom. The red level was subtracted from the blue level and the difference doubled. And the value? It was -19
